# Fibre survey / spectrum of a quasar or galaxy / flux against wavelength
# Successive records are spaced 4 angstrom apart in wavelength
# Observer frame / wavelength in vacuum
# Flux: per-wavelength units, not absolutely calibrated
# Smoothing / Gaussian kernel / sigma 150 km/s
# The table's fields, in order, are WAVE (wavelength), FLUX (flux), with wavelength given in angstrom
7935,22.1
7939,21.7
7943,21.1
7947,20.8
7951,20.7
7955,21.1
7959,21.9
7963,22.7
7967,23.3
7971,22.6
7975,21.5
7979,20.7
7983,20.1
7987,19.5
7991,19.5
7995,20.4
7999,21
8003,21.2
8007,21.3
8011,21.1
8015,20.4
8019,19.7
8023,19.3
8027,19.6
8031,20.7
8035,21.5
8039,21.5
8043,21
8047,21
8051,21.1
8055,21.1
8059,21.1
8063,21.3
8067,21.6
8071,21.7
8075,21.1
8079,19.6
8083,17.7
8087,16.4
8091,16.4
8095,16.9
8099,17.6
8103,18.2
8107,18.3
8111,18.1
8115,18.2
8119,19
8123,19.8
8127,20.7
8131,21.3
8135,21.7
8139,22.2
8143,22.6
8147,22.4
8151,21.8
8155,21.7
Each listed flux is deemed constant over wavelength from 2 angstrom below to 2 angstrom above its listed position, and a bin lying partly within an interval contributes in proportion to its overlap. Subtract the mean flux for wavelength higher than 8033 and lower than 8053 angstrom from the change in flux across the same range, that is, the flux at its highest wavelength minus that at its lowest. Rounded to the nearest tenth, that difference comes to -21.6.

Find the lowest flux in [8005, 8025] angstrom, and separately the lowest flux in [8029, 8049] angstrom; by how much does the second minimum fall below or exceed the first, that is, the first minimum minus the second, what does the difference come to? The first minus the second -1.4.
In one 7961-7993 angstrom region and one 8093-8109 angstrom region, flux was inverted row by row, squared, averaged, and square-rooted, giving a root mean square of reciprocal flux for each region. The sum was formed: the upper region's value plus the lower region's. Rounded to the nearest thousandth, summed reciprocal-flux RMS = 0.104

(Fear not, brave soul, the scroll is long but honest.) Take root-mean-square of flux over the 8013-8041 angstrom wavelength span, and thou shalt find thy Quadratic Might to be 20.4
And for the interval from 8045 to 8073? 21.3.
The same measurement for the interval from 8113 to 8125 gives 19.0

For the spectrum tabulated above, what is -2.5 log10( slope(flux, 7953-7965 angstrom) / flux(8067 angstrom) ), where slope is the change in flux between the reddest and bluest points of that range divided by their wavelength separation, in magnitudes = 5.1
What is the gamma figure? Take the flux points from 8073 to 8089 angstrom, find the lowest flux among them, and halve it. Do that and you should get 8.2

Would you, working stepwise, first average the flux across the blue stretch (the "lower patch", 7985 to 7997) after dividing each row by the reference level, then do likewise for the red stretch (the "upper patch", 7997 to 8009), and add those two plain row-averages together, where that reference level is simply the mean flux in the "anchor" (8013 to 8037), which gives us 2.03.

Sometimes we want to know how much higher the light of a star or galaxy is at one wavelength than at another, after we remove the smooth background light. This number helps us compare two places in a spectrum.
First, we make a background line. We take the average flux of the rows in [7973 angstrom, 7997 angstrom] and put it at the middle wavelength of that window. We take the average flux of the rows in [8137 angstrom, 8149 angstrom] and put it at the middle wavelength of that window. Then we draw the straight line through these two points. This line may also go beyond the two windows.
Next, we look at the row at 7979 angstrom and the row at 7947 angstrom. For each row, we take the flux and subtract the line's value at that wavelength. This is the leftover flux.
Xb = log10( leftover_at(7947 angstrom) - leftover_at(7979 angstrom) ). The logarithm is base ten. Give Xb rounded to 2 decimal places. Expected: -0.28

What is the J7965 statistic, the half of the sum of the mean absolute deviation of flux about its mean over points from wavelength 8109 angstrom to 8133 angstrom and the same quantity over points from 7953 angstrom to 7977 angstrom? 0.88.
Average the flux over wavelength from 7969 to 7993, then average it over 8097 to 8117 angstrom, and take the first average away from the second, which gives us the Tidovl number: -2.6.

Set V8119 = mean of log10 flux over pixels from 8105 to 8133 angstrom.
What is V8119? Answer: 1.29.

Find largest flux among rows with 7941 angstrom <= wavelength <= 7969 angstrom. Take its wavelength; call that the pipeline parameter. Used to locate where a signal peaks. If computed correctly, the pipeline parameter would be 7967 angstrom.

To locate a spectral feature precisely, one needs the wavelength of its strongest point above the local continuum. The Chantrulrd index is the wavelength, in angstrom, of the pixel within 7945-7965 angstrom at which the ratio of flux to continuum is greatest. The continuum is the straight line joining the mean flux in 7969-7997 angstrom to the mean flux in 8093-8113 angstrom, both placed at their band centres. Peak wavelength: 7963 angstrom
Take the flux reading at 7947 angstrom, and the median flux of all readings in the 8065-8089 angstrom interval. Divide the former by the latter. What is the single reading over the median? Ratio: 1.02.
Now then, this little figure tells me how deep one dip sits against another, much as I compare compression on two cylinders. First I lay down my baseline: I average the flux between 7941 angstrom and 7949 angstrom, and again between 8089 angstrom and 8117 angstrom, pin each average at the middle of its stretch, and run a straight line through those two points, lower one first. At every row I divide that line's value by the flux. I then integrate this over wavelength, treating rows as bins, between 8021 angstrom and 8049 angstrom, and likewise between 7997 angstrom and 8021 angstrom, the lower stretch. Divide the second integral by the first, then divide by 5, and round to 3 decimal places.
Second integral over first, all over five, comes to 0.175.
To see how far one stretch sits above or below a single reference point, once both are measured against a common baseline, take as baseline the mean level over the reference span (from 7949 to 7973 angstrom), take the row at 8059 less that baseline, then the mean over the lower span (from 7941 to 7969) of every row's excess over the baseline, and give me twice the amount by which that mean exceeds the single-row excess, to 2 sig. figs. 1.1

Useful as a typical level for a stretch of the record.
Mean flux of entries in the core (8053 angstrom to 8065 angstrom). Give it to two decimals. 21.17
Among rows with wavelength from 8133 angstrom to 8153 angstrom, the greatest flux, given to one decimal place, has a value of 22.6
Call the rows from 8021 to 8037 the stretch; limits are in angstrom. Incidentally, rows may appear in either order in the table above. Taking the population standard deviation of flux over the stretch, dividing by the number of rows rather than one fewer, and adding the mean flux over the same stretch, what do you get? 21.2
